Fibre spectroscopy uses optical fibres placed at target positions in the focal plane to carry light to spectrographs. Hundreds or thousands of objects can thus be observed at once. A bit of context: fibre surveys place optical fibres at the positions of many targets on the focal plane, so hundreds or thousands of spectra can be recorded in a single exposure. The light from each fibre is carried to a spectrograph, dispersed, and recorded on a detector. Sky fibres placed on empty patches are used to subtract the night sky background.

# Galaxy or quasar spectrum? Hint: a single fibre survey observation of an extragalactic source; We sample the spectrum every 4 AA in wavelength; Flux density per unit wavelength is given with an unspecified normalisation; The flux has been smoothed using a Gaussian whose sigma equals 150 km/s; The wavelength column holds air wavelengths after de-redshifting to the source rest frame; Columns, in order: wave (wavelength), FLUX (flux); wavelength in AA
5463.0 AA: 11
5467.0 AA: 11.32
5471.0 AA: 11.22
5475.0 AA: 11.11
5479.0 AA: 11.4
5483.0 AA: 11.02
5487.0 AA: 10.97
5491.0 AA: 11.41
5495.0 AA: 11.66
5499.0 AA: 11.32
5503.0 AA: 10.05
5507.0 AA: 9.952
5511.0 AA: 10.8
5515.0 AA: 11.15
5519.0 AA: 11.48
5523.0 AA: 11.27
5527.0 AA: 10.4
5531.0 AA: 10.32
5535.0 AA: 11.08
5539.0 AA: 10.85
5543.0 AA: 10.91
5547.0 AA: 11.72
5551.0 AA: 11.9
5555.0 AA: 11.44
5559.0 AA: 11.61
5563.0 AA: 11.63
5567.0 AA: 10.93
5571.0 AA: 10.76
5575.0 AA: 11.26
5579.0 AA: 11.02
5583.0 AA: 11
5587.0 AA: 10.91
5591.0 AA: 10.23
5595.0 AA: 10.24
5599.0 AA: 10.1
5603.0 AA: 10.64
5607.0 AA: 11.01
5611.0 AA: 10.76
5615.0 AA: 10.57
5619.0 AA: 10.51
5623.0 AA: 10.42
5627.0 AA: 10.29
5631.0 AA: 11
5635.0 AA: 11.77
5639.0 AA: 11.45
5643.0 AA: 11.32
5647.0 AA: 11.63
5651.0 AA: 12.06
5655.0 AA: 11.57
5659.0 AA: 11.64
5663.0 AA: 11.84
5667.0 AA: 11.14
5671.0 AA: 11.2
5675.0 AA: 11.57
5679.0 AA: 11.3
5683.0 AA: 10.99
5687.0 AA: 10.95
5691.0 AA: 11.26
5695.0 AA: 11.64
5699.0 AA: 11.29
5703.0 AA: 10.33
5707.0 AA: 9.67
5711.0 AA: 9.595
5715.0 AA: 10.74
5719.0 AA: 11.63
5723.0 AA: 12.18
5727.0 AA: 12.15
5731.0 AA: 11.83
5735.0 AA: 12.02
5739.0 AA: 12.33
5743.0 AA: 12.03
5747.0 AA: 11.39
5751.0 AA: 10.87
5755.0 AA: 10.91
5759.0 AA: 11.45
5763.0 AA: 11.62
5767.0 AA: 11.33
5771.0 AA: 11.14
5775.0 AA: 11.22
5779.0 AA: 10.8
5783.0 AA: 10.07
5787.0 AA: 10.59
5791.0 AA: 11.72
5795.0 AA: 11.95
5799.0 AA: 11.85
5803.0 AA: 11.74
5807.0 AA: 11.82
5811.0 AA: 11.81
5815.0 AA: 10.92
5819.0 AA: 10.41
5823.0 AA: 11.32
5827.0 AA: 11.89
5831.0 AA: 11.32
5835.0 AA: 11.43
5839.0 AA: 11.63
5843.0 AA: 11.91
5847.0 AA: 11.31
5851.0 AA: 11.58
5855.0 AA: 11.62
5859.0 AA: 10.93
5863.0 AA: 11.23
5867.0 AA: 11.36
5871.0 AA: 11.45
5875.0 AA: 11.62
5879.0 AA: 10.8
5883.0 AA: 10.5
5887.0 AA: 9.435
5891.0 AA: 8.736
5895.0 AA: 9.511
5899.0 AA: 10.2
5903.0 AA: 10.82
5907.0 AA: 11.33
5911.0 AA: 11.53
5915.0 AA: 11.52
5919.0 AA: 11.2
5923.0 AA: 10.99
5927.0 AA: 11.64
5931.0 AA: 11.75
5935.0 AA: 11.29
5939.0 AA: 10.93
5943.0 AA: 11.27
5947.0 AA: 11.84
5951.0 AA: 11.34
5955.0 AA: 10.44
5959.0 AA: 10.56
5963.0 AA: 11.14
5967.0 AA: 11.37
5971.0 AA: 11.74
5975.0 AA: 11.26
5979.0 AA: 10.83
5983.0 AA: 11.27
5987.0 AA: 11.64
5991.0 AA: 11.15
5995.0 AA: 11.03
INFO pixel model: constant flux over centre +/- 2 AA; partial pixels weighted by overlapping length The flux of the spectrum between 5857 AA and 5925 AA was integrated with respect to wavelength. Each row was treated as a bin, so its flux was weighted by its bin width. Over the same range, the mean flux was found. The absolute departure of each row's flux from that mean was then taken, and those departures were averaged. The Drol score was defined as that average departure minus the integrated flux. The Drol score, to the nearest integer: -732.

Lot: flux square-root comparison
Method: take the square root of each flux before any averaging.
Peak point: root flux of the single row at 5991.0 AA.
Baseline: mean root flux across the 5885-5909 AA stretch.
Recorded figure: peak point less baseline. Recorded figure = 0.18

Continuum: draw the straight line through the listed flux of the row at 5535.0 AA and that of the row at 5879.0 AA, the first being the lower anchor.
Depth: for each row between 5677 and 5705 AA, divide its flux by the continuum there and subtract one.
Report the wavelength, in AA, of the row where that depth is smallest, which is 5703.0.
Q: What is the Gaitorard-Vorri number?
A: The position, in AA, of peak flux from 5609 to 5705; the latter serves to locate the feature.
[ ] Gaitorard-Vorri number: 5651.0 AA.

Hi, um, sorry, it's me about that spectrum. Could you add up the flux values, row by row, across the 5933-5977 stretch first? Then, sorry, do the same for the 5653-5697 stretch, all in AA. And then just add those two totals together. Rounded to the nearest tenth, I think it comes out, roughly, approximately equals 248.3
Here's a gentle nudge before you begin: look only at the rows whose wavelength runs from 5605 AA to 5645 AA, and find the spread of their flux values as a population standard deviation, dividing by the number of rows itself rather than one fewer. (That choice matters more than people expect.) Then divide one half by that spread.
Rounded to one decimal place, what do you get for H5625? 1.1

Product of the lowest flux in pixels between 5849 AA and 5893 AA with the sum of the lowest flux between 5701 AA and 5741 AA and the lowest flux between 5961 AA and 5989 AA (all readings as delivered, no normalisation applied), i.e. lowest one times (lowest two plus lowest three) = 178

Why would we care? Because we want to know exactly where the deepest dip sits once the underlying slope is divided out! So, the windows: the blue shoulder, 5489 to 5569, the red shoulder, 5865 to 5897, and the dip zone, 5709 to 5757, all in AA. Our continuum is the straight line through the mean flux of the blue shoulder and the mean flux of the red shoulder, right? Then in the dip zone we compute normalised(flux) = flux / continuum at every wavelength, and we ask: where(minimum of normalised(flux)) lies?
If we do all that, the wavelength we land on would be 5711.0 AA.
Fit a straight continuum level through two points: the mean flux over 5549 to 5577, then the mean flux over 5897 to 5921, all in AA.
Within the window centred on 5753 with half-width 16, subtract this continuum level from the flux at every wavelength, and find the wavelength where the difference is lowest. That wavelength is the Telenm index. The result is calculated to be 5751.0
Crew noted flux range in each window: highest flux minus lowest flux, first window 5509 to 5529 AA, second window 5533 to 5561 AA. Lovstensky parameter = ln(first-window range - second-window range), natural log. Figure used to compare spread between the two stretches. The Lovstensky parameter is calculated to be -3.5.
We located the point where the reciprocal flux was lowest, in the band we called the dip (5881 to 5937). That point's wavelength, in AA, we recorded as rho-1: 5931.0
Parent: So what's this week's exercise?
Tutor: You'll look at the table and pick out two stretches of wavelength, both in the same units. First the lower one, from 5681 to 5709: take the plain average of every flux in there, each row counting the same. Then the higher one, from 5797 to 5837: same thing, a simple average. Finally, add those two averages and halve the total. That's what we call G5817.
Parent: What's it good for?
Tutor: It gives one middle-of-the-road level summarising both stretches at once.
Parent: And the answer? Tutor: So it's 11.2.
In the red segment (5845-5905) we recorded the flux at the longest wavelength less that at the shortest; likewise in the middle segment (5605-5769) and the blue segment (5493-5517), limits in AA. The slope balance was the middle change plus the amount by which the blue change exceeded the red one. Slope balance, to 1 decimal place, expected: 0.3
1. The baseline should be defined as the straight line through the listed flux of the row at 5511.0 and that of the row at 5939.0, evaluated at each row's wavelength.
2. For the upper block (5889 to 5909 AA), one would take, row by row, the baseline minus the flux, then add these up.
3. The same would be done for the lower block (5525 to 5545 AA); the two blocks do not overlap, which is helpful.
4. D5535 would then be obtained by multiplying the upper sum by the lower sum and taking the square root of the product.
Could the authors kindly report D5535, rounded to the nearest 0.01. 1.38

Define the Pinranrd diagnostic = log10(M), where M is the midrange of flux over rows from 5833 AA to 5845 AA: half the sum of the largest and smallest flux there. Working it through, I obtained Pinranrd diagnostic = 1.07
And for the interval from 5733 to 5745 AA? 1.09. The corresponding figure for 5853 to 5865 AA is 1.05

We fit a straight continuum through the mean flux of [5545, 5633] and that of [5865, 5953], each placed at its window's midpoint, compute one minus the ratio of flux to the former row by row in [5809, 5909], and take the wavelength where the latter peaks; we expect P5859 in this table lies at 5891.0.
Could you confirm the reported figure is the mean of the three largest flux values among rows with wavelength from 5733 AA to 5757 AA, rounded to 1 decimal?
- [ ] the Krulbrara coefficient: 12.1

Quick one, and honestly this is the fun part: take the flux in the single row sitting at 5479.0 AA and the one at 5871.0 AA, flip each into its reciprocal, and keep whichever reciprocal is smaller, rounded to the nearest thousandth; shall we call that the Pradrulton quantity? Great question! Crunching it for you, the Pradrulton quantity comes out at 0.087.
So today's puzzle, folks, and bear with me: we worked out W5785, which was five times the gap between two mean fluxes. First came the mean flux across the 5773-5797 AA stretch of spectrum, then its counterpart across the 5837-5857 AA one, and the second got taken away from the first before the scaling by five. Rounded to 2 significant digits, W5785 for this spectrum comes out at -2.8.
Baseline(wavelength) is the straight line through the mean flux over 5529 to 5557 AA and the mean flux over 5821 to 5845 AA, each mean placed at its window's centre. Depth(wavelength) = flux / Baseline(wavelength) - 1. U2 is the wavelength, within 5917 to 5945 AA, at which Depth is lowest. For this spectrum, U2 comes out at 5939.0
